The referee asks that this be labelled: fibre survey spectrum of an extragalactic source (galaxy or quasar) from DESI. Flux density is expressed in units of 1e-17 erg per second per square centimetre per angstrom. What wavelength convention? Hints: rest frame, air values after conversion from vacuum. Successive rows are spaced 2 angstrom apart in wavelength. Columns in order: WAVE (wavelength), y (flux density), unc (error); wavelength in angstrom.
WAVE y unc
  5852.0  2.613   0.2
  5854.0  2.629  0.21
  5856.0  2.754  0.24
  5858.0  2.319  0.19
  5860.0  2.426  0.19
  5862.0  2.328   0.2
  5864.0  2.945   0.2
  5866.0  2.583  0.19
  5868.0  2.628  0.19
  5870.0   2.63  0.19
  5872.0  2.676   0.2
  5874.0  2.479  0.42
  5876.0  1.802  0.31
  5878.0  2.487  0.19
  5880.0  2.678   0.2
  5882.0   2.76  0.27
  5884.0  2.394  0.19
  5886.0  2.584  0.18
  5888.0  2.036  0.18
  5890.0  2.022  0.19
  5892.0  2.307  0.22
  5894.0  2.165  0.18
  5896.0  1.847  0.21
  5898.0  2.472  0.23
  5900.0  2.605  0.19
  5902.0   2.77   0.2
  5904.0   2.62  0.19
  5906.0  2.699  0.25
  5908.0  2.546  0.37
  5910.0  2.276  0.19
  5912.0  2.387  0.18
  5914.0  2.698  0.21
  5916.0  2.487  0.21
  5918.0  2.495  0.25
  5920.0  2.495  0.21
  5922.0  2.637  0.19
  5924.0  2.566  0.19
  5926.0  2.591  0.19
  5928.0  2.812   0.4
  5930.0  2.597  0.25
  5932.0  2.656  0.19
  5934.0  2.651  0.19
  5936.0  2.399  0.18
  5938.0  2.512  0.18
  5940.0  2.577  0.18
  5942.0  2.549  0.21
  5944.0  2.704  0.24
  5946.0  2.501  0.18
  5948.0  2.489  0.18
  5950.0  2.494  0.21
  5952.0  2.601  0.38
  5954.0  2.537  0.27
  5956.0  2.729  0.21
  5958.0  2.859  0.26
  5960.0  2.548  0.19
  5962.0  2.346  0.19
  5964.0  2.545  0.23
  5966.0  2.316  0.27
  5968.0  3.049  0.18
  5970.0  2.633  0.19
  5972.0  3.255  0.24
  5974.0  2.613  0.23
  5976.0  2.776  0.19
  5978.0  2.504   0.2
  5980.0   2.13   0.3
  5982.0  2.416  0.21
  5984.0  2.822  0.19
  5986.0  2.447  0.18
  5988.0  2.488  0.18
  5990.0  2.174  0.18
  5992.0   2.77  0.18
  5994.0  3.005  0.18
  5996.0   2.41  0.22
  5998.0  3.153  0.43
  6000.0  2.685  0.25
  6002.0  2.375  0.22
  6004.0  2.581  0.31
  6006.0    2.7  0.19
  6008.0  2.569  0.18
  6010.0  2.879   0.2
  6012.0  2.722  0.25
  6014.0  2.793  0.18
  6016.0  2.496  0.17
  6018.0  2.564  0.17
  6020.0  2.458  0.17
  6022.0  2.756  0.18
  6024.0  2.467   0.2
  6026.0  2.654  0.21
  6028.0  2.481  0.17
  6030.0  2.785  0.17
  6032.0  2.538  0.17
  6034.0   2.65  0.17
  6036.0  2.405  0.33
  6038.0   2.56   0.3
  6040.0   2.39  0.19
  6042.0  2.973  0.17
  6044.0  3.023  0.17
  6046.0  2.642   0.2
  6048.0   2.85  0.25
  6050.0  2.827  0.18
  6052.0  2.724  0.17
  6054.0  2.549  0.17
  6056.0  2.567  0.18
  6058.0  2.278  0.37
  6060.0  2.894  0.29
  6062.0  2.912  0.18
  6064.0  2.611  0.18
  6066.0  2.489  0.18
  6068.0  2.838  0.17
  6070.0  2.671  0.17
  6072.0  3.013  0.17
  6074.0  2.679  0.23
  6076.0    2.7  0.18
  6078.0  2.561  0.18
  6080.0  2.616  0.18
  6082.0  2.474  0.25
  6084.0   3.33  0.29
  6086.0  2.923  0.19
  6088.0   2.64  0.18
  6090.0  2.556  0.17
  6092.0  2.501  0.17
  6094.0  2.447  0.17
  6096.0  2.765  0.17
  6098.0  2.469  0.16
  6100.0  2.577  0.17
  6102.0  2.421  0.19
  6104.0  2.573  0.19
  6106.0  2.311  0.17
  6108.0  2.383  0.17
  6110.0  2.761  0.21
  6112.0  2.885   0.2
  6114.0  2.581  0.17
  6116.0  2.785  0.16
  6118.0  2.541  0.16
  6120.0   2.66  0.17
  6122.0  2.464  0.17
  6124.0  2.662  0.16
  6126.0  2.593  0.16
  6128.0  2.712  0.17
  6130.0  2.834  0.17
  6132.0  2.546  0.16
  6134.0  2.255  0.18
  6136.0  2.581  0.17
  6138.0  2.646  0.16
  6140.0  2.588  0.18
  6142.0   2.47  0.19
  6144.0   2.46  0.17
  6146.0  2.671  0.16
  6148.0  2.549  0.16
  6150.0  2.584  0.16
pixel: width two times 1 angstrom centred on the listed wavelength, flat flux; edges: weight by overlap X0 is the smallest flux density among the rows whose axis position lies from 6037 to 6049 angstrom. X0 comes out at 2.39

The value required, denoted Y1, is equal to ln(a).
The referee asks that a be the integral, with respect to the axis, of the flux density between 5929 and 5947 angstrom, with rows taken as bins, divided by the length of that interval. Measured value 0.945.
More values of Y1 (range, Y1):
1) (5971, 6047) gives 0.969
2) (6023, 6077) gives 0.983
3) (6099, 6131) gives 0.959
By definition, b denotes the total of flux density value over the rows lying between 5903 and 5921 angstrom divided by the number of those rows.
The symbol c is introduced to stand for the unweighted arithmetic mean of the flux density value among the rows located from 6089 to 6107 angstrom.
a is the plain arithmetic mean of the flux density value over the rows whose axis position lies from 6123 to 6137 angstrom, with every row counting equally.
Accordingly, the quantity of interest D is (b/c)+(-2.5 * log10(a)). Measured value -0.03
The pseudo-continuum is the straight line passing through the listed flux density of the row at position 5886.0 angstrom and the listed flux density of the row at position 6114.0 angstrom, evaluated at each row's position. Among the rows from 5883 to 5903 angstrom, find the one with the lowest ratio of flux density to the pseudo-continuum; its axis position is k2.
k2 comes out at 5896.0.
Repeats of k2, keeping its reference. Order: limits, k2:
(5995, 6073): 6058.0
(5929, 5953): 5936.0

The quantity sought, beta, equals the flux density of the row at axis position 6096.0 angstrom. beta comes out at 2.765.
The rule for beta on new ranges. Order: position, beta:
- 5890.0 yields 2.022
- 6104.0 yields 2.573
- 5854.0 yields 2.629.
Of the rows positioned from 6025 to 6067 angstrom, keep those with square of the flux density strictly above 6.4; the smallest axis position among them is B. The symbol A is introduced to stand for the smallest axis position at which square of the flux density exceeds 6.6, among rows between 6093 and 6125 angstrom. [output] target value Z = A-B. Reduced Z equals 70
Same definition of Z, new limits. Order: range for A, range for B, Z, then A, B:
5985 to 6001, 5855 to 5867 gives 136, 5992.0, 5856.0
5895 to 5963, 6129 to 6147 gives -230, 5900.0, 6130.0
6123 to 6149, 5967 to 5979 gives 156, 6124.0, 5968.0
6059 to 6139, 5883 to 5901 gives 174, 6060.0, 5886.0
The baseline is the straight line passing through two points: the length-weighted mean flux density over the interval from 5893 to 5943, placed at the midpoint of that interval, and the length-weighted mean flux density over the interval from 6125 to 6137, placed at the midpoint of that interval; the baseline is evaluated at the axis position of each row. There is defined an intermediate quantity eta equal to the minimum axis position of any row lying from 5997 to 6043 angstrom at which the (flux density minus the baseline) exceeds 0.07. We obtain 5998.0 angstrom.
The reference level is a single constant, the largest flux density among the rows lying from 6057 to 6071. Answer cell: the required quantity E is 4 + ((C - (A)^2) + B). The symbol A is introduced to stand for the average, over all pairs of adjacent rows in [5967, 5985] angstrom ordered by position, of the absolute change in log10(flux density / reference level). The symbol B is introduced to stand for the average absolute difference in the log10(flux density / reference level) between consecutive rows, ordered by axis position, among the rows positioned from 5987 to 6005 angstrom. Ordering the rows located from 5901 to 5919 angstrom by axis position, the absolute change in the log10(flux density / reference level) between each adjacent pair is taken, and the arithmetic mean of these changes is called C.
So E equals 4.09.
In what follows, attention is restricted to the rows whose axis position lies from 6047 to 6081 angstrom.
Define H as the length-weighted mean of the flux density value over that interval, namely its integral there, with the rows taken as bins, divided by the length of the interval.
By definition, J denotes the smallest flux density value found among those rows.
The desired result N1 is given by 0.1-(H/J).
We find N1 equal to -1.08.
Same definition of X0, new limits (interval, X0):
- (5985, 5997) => 2.174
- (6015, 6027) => 2.458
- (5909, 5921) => 2.276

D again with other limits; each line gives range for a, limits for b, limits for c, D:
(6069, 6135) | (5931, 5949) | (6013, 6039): -0.06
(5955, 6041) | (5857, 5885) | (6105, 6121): -0.08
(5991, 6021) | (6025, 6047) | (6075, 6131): -0.06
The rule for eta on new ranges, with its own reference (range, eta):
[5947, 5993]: 5956.0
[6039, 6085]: 6042.0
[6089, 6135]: 6096.0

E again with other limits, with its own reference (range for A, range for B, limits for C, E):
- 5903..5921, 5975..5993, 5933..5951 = 4.08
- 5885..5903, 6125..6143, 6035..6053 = 4.06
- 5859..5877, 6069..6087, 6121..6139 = 4.07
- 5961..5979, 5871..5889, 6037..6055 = 4.10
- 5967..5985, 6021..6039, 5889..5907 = 4.08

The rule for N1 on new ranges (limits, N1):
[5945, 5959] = -0.95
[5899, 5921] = -1.02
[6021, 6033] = -0.96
